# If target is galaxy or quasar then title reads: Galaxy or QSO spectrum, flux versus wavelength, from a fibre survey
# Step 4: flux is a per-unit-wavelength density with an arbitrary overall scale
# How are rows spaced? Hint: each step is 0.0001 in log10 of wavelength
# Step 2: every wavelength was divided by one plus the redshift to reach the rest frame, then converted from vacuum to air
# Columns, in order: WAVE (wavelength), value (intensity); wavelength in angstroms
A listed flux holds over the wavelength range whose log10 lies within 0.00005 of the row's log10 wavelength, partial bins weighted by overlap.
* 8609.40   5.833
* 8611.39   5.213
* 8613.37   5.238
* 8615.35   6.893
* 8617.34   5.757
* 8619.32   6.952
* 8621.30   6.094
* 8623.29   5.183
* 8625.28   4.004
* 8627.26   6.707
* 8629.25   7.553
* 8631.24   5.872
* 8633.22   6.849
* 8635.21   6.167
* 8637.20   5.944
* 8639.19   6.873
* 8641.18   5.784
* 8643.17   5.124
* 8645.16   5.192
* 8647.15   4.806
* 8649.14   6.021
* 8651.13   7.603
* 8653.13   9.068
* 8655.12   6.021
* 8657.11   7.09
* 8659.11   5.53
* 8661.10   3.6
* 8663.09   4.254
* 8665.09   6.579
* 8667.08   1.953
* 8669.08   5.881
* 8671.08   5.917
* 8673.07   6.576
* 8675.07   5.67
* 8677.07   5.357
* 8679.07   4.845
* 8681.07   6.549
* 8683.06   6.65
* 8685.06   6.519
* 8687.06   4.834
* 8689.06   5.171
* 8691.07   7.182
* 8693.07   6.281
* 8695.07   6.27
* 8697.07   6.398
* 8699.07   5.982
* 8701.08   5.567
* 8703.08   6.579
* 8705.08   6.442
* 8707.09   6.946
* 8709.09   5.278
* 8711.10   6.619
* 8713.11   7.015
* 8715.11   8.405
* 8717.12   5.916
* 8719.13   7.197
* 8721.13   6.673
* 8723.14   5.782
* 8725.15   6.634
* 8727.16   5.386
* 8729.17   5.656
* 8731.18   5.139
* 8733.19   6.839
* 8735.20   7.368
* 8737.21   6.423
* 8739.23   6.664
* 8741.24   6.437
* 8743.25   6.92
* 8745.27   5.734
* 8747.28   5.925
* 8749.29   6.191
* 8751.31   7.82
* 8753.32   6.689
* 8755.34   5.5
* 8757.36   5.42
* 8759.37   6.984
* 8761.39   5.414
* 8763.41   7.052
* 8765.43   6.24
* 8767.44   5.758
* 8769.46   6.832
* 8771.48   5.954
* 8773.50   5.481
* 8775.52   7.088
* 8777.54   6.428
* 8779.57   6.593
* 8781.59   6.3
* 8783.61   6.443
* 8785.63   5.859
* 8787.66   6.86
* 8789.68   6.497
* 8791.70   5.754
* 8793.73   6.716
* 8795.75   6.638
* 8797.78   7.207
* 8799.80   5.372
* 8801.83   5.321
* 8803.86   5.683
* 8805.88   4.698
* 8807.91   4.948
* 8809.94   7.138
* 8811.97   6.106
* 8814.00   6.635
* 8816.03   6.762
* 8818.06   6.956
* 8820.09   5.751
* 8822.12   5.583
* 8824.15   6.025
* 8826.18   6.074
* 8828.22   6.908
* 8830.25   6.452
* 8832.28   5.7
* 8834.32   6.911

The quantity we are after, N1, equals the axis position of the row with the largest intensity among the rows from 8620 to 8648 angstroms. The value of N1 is 8629.25 angstroms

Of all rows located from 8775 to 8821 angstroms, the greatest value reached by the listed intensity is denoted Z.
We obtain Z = 7.207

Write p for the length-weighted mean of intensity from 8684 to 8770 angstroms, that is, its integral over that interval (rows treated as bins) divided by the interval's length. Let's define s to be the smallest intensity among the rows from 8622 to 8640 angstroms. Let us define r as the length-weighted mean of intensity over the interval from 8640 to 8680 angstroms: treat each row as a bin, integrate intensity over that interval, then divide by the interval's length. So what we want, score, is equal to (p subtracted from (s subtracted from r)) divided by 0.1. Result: -46.8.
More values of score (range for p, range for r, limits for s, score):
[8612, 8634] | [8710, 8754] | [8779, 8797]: -53.2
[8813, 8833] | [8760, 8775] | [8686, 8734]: -49.7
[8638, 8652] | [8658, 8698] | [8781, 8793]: -60.5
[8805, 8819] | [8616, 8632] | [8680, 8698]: -49.9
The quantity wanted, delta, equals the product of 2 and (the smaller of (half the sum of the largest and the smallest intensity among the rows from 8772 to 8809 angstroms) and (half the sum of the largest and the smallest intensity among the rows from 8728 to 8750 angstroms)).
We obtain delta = 11.9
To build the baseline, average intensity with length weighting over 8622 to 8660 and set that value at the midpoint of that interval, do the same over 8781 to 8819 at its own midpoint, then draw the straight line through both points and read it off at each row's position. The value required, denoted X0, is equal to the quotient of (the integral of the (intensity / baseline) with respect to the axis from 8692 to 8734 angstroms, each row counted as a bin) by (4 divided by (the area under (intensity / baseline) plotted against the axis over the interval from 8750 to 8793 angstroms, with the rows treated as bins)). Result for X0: 472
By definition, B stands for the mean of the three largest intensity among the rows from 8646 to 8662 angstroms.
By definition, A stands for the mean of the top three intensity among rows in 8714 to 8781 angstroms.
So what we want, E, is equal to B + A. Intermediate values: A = 7.86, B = 7.92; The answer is 15.8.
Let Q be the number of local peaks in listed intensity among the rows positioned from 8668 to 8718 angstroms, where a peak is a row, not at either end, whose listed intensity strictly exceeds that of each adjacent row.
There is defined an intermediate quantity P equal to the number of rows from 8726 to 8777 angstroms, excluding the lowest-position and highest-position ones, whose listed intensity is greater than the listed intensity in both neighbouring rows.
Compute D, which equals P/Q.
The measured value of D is 1.14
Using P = 8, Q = 7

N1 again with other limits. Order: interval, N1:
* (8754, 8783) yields 8775.52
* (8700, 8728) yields 8715.11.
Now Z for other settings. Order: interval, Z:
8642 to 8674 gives 9.068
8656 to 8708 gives 7.182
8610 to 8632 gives 7.553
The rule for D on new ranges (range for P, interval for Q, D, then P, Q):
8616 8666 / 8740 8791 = 0.78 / 7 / 9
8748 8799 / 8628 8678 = 1.29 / 9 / 7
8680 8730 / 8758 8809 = 0.89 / 8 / 9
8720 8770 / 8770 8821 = 0.89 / 8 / 9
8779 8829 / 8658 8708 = 1.17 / 7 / 6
